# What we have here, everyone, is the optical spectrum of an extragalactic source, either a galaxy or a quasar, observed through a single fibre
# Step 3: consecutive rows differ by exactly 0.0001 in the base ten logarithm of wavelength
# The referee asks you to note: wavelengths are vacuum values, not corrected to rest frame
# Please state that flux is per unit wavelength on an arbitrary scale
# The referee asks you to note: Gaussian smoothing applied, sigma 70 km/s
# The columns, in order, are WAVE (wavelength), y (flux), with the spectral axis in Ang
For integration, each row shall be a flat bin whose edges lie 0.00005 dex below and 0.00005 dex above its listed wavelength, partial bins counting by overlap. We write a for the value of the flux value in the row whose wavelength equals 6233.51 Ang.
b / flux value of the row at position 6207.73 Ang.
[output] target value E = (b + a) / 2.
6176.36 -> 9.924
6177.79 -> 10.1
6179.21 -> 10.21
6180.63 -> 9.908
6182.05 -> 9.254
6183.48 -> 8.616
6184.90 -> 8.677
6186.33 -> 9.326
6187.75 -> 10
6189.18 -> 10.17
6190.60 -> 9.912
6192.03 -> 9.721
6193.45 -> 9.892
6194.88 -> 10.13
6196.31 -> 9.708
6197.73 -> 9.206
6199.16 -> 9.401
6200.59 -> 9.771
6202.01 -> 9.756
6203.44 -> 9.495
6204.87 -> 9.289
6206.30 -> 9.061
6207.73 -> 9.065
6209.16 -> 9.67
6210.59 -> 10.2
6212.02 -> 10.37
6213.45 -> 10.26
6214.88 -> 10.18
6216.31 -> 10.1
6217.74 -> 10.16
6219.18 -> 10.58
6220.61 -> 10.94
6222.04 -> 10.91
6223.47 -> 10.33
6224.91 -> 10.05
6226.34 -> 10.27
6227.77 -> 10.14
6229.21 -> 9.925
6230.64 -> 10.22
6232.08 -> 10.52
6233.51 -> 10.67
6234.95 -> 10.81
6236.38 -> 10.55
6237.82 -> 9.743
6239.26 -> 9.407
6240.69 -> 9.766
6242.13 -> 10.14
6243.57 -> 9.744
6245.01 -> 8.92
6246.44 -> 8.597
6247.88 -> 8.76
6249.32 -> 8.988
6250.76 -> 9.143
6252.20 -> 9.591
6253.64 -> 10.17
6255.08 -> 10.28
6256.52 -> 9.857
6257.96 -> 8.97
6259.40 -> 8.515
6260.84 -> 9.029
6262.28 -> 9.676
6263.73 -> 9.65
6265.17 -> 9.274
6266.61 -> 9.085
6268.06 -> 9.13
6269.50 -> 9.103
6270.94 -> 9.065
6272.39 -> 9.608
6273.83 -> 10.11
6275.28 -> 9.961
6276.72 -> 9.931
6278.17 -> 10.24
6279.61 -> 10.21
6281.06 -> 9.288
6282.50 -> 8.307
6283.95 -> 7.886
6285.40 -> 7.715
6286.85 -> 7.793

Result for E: 9.9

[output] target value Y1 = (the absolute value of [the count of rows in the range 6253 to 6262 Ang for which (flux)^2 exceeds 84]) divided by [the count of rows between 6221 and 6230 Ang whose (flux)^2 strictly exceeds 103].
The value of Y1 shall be 1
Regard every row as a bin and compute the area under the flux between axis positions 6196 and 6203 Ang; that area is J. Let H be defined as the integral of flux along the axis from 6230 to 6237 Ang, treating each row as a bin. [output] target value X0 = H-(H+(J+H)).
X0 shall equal -141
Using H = 73.9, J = 67.0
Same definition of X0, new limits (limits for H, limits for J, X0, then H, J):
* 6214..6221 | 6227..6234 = -145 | 72.5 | 72.0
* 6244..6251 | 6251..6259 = -140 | 62.3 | 77.5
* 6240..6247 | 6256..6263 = -131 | 66.2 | 64.4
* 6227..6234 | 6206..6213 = -140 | 72.0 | 68.1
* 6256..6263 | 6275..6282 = -134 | 64.4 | 69.2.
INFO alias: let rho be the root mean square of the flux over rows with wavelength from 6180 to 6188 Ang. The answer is 9.3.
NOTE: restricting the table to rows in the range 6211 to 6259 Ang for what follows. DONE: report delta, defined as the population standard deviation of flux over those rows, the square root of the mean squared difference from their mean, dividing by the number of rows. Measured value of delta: 0.62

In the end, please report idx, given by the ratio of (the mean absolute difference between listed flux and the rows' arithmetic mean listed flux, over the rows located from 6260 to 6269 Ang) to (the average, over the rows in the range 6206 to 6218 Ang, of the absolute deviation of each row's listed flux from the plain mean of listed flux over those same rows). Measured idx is 0.56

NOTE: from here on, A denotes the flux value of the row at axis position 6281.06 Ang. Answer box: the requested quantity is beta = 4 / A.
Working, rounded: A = 9.288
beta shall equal 0.43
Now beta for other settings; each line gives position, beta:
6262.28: 0.41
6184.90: 0.46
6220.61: 0.37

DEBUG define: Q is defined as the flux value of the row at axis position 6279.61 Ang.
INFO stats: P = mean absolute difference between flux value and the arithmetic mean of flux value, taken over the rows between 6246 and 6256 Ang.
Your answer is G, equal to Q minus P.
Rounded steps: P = 0.56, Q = 10.21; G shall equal 9.65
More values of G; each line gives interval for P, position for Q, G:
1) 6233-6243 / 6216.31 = 9.65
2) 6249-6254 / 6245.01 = 8.51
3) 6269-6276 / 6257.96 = 8.58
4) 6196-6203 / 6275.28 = 9.75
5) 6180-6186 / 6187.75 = 9.53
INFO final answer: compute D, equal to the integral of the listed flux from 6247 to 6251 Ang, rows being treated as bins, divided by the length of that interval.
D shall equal 8.9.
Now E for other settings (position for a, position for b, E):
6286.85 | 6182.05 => 8.5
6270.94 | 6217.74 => 9.6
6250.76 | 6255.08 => 9.7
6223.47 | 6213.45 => 10.3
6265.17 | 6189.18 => 9.7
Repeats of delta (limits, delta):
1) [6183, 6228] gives 0.56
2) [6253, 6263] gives 0.62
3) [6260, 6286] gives 0.72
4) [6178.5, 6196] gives 0.53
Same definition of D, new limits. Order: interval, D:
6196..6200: 9.4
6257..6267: 9.2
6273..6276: 10.0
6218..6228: 10.5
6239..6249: 9.3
